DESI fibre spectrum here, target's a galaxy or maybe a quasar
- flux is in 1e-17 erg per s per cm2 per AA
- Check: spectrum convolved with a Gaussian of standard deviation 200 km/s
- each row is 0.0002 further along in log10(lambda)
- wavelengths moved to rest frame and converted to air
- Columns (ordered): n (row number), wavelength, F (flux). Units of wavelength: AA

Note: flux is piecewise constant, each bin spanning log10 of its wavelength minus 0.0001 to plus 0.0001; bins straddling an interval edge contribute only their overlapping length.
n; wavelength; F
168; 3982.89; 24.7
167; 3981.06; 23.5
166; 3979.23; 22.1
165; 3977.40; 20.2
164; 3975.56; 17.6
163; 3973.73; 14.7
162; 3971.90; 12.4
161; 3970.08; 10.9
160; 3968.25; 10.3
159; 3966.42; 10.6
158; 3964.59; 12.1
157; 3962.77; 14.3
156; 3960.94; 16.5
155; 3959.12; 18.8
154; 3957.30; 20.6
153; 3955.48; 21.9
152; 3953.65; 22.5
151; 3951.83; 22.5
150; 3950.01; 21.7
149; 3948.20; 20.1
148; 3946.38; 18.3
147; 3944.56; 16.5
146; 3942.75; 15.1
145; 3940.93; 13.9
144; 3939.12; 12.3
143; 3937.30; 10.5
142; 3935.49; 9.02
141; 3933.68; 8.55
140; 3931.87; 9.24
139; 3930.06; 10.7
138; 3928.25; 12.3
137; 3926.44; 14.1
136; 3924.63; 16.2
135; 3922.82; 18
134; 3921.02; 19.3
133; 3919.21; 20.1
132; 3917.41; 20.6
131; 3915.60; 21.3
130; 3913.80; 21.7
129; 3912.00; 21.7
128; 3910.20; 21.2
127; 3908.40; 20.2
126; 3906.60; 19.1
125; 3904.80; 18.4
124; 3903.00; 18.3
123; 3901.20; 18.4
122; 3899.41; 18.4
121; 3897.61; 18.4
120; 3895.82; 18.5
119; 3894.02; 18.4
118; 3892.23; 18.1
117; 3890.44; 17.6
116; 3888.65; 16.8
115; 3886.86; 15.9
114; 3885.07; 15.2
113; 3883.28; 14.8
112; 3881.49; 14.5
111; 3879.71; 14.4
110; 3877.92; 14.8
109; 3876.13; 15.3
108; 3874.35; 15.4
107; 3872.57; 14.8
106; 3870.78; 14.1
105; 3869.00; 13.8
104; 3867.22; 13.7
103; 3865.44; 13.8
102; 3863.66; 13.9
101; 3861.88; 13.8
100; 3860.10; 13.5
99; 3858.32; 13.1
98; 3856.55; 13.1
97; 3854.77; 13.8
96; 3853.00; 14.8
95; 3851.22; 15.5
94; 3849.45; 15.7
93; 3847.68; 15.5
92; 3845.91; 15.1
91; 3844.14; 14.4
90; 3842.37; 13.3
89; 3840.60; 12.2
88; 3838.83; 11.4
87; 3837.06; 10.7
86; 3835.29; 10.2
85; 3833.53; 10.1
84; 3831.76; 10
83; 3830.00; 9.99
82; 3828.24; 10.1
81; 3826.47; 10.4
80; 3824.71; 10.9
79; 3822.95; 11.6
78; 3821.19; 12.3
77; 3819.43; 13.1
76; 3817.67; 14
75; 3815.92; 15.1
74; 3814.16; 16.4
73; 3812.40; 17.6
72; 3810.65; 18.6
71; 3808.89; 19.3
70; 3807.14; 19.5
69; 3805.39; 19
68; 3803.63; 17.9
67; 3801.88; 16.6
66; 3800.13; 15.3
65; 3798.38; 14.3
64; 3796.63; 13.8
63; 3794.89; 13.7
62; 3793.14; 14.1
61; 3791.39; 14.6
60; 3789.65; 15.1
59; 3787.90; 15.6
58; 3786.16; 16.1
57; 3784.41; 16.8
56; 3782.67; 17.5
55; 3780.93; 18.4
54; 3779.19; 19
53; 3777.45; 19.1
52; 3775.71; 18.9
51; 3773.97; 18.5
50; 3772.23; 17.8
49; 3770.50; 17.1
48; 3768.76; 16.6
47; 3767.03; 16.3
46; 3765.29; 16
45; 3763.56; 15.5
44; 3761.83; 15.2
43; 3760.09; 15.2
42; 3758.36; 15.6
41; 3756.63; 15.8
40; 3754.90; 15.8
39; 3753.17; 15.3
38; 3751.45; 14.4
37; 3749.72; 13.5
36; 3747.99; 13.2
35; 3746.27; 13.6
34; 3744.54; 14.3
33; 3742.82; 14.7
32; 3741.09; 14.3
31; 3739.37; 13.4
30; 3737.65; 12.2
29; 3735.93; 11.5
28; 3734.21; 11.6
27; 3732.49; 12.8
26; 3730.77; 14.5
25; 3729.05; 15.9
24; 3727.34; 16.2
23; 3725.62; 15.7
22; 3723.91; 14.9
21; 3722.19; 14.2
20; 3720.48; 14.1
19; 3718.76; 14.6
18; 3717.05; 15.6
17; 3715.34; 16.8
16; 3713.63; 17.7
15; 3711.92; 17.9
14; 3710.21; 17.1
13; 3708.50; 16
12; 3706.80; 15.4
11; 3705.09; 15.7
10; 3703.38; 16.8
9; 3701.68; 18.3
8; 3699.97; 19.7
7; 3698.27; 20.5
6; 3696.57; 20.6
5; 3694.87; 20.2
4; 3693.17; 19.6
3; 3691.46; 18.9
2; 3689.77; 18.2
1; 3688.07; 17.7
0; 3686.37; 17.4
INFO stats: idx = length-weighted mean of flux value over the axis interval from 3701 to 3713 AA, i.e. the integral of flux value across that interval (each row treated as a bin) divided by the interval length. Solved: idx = 17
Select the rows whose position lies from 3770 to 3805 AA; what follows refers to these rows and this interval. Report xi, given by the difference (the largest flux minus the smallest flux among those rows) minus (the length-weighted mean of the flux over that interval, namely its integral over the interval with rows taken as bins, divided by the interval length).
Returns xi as -11.1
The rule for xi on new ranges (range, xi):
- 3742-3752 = -12.4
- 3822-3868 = -7.0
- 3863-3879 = -12.7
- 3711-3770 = -8.5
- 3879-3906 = -13.0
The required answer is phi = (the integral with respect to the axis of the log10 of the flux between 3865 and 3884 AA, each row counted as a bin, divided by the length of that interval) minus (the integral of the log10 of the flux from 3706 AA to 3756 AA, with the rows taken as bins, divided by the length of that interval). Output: 0.00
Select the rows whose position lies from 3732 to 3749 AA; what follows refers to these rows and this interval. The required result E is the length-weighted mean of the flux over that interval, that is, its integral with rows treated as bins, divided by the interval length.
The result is 13.2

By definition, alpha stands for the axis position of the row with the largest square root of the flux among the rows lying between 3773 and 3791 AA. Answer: 3777.45 AA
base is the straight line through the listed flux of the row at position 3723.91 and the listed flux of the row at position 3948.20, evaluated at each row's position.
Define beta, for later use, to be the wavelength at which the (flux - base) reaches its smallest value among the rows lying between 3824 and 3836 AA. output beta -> 3831.76 AA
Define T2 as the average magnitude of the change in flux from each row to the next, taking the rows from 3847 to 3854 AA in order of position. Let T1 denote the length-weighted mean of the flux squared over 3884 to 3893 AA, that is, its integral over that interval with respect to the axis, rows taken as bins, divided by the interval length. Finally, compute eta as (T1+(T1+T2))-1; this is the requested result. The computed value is 557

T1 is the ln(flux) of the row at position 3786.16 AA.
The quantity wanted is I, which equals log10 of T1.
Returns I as 0.44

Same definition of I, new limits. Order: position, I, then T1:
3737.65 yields 0.40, 2.50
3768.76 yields 0.45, 2.81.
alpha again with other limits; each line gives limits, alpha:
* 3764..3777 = 3775.71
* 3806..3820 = 3807.14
